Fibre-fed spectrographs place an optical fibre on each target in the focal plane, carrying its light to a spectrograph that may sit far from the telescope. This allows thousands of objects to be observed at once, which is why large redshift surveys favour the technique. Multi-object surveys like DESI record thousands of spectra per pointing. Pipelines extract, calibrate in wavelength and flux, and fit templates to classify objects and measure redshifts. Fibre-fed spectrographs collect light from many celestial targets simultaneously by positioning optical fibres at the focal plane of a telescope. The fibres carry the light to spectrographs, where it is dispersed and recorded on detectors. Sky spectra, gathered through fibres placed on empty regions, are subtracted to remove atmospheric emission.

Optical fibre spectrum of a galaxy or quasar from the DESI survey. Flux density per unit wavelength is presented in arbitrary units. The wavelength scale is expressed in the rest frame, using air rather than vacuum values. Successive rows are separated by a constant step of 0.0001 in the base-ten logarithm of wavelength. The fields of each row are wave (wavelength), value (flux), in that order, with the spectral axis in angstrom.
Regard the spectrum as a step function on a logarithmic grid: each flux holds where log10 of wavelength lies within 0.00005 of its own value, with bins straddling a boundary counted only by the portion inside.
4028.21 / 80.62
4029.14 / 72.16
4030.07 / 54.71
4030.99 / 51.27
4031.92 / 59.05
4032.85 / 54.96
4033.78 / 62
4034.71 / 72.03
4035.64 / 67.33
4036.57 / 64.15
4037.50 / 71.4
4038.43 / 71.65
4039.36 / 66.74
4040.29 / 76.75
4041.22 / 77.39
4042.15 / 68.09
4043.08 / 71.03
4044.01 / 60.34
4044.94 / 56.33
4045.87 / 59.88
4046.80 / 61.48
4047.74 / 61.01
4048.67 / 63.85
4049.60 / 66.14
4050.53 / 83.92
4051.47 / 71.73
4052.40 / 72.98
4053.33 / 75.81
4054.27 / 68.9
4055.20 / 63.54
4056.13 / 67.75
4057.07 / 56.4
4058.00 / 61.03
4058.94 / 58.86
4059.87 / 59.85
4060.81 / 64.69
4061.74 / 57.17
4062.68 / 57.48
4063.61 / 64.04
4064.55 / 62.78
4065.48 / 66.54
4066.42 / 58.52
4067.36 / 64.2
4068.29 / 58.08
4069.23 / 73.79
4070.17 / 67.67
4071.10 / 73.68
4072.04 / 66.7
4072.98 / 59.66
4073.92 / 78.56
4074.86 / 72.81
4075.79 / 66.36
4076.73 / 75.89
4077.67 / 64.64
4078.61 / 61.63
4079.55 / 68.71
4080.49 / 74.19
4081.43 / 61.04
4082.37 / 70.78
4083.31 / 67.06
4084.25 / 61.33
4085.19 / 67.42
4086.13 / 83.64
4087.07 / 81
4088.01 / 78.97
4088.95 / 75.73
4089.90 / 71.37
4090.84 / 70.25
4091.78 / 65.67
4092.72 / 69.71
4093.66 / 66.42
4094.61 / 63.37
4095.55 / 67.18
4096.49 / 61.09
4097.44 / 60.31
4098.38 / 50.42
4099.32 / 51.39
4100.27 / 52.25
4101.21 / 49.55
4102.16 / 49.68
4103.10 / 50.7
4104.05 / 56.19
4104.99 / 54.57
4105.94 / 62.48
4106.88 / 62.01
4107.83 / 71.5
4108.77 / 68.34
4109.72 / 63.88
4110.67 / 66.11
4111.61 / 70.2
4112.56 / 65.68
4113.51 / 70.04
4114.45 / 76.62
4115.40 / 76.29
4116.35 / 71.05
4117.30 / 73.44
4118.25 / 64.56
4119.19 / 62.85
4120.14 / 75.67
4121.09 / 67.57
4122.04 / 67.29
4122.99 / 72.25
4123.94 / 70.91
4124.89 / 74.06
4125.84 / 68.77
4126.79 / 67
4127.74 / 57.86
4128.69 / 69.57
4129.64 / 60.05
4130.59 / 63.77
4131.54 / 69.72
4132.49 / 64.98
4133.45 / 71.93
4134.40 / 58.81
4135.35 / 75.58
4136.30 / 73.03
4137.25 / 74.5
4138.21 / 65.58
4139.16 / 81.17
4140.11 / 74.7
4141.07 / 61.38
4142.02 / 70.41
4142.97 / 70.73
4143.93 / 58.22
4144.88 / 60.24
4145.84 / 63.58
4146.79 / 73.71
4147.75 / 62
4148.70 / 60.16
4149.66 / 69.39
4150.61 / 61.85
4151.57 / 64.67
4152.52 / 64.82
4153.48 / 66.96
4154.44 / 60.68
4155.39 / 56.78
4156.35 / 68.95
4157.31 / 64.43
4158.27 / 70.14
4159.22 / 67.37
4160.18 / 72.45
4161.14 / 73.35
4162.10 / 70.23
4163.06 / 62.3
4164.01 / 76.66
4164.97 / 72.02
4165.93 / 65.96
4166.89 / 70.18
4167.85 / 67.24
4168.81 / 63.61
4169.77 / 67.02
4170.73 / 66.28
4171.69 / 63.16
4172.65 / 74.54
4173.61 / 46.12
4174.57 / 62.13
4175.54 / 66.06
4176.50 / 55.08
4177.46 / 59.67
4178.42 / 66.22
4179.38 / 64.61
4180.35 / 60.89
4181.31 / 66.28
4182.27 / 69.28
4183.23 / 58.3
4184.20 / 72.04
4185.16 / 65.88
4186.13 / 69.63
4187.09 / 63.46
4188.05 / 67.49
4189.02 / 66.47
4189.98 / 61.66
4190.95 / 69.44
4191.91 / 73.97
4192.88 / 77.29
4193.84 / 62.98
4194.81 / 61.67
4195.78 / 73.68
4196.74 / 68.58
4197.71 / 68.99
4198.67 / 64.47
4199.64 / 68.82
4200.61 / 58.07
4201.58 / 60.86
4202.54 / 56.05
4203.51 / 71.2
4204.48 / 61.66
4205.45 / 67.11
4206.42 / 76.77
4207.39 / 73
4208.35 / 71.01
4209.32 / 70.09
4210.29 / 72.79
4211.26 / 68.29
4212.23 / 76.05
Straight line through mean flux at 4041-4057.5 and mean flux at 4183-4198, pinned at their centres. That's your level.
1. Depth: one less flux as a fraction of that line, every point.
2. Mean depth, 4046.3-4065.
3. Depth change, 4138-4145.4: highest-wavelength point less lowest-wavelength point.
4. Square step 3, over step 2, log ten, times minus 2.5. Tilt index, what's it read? 2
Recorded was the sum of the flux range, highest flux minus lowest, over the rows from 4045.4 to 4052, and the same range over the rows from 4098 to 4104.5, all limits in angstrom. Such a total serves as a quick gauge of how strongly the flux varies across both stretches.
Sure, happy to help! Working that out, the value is 30.7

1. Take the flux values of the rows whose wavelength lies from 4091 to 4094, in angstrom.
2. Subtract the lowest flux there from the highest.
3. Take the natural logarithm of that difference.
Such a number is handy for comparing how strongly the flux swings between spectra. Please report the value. 1.40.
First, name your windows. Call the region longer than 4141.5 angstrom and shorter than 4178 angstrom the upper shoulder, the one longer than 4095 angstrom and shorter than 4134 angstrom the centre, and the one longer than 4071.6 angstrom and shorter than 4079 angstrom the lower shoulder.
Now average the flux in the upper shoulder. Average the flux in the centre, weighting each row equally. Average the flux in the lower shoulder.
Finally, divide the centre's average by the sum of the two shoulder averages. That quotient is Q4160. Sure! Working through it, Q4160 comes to 0.483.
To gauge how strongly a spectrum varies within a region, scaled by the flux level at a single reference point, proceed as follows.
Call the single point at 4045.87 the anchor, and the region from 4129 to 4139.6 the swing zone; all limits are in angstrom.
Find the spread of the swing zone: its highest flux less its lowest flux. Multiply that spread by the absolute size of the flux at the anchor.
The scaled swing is 1339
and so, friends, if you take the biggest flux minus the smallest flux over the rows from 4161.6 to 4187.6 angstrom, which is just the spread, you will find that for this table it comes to 31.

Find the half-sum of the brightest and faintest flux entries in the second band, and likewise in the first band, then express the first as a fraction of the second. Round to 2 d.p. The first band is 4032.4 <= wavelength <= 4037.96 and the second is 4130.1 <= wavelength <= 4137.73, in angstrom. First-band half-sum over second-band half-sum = 0.94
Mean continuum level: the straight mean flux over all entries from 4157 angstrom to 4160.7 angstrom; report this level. 69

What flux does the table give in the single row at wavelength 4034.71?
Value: 72.03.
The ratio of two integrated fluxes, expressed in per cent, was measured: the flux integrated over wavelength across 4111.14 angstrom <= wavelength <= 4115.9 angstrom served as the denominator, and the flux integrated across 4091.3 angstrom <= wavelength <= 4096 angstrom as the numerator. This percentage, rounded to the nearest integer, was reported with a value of 92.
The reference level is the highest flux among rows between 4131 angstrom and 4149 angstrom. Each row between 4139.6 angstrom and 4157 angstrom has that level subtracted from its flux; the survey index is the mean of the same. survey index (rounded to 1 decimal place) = -16.2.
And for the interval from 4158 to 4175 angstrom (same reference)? -13.9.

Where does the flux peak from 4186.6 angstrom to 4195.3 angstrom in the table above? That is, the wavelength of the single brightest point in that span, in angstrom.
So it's 4192.88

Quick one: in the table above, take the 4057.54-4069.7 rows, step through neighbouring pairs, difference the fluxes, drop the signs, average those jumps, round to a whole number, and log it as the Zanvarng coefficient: 5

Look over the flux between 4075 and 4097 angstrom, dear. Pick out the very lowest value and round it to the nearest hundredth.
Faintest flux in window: 61.04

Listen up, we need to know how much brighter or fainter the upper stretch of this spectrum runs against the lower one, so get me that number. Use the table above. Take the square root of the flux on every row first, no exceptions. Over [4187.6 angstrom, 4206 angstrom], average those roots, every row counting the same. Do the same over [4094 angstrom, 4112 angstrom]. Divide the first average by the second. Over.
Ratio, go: 1.06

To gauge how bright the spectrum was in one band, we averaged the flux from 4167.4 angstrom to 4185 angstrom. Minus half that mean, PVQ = -31.9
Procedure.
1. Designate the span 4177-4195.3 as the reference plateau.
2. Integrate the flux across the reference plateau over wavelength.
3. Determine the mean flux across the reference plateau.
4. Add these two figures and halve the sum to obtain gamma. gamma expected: 639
